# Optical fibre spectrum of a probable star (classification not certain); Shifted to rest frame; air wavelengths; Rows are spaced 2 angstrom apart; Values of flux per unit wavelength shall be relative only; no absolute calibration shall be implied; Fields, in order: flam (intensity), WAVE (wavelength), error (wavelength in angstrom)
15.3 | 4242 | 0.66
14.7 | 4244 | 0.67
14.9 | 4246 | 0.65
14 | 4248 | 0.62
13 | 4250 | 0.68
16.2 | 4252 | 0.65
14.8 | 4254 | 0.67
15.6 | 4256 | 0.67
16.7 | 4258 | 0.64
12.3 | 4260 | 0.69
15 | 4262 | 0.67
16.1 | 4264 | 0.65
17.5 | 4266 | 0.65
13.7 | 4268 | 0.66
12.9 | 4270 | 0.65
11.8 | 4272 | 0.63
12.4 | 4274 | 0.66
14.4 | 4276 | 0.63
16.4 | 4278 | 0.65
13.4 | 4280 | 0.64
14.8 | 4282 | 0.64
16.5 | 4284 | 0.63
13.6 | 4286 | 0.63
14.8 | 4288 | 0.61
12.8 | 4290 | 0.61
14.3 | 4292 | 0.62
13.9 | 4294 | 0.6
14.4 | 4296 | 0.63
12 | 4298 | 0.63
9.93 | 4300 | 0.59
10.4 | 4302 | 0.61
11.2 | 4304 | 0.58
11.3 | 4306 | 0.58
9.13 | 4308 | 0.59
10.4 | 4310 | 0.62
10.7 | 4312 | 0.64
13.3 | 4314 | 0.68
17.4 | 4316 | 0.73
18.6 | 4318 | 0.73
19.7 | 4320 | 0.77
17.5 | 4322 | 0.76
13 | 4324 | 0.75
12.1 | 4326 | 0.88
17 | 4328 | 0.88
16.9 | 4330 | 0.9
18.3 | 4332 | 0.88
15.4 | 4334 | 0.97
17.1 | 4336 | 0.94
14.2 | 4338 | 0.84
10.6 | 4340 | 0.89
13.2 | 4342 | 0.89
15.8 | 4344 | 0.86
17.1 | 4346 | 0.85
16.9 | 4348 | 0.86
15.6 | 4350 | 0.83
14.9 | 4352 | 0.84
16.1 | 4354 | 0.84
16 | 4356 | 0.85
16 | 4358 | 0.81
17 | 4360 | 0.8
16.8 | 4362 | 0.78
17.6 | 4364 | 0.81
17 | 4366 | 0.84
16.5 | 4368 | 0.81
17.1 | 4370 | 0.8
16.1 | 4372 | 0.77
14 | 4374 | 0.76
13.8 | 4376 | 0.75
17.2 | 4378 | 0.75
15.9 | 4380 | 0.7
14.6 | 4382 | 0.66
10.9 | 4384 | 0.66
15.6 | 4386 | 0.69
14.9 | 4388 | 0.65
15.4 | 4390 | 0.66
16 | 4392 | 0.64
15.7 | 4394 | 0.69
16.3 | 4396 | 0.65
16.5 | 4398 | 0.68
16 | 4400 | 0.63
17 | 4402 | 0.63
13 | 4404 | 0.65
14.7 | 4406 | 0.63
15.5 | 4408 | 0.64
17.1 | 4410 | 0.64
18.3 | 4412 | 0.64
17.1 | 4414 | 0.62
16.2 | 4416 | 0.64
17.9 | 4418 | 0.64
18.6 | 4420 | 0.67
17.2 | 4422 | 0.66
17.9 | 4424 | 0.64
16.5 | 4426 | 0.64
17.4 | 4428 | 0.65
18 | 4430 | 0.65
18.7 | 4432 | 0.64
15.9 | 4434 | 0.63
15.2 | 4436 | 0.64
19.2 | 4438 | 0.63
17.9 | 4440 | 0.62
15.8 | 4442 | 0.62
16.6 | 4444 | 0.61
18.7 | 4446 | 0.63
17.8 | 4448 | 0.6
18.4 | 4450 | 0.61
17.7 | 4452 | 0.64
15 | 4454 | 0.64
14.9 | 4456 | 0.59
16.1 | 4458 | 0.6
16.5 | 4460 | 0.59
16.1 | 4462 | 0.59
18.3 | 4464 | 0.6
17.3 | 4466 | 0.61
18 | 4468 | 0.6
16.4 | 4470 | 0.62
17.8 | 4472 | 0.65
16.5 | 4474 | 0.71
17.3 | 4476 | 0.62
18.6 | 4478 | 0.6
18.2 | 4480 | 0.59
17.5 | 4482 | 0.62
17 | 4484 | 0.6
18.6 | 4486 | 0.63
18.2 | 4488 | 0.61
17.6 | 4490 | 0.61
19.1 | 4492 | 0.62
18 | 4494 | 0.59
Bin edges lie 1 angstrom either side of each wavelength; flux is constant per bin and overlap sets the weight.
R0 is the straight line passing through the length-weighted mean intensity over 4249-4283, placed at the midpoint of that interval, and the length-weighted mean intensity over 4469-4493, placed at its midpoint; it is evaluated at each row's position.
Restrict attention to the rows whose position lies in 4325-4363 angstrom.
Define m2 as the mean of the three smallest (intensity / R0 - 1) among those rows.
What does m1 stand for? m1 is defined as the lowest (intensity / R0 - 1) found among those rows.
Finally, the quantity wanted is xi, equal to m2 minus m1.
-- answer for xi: 0.090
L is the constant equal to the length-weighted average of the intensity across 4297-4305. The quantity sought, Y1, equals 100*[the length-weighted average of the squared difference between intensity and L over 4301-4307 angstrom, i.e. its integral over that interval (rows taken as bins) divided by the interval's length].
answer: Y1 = 17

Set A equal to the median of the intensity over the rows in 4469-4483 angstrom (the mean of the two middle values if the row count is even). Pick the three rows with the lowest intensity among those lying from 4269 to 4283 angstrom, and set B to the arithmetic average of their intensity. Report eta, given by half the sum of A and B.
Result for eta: 14.9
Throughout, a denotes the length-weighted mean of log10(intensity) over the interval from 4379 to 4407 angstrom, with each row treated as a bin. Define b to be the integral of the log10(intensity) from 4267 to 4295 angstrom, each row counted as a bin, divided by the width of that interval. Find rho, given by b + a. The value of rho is 2.32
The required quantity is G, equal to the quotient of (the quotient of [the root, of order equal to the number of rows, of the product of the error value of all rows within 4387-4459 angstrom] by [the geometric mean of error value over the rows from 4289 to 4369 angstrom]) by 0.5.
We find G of 1.7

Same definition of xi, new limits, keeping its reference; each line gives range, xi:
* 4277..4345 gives 0.045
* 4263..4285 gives 0.039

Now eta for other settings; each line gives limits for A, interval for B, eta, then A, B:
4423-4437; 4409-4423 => 17.1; 17.4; 16.8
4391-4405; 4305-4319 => 13.0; 16.0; 10.1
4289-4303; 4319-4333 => 13.4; 12.8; 14.0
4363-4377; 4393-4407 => 15.5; 16.5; 14.5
